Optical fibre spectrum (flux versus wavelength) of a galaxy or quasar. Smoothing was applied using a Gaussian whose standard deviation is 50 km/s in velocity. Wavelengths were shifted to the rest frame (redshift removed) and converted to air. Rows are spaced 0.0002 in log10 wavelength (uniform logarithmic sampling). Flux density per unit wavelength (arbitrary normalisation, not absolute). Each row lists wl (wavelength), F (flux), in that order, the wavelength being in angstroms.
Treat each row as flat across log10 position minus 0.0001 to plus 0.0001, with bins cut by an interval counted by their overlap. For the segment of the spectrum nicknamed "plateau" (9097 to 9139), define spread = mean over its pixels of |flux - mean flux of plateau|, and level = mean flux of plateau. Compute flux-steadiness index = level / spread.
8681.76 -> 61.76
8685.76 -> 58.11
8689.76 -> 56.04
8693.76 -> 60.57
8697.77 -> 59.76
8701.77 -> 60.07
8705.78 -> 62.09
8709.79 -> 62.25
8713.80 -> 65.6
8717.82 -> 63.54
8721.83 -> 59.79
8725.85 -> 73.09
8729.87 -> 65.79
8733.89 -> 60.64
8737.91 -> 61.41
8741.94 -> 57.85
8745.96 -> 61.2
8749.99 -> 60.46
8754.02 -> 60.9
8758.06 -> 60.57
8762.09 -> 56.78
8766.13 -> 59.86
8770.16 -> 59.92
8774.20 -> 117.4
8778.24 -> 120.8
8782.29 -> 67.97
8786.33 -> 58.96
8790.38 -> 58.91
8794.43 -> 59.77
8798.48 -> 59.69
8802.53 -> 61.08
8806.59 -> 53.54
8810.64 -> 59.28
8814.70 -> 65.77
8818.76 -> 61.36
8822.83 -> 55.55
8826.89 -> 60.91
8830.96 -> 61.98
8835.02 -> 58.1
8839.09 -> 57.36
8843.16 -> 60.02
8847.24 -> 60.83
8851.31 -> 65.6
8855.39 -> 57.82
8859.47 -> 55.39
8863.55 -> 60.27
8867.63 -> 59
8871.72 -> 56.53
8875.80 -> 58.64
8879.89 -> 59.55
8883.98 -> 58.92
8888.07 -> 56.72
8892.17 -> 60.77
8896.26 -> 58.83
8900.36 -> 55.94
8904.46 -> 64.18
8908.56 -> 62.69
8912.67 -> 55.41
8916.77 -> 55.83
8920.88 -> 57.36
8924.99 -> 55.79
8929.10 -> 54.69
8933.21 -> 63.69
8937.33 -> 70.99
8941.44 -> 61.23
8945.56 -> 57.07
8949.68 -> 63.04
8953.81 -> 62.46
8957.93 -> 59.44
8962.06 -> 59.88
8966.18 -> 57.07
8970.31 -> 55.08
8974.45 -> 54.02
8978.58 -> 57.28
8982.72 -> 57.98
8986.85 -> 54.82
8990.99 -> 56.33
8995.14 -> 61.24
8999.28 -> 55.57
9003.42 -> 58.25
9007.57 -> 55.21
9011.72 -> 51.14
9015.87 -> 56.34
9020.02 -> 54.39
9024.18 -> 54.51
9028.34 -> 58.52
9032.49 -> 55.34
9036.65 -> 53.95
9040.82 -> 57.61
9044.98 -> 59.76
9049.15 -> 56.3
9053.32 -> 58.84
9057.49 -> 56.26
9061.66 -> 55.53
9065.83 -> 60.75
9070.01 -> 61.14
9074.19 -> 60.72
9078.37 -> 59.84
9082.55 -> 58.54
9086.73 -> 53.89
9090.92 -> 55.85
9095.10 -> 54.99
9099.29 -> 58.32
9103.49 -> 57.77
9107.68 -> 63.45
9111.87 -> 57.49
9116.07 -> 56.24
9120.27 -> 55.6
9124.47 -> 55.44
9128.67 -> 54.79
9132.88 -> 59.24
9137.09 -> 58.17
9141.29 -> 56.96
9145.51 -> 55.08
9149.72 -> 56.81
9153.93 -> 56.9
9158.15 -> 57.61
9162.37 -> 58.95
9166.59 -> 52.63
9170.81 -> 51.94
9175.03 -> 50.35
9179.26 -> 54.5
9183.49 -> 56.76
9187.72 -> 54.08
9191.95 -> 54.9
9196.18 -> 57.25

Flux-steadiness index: 33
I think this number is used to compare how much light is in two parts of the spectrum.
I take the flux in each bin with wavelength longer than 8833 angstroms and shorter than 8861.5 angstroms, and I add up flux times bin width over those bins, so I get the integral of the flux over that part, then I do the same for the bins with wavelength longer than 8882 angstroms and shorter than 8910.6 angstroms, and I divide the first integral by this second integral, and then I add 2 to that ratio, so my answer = 2.99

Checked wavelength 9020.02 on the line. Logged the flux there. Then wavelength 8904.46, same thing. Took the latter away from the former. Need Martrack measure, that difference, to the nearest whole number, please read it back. -10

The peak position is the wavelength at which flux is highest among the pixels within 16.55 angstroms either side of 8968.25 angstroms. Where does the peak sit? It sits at 8953.81 angstroms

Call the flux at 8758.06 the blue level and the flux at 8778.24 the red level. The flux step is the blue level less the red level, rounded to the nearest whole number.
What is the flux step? -60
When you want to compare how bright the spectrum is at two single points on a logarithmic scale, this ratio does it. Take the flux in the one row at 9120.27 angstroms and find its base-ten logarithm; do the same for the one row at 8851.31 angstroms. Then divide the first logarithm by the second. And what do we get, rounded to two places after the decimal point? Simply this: 0.96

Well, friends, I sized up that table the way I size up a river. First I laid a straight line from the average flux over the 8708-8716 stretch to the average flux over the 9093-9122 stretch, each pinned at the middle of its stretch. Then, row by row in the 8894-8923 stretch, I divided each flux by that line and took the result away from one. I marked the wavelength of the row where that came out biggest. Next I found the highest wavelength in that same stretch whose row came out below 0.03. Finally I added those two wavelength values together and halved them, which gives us 8910.6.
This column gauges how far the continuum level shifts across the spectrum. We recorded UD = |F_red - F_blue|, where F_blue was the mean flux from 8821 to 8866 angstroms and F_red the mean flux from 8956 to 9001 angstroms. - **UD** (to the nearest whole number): 2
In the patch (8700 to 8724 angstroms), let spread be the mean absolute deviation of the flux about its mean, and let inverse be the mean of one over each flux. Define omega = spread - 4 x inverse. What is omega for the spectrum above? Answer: 1.5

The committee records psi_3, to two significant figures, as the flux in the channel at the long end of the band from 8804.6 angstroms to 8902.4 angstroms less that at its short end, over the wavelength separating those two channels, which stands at 0.026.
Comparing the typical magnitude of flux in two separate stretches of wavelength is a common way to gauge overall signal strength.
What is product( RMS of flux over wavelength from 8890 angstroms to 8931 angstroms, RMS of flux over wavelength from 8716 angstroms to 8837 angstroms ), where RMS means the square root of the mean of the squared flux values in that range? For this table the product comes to 3871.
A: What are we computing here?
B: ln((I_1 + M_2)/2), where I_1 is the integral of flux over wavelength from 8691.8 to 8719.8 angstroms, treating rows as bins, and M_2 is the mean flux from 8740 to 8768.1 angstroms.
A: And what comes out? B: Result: 6.80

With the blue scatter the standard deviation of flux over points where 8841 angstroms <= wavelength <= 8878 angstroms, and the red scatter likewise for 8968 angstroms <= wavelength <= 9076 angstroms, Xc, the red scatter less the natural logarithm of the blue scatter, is 1.5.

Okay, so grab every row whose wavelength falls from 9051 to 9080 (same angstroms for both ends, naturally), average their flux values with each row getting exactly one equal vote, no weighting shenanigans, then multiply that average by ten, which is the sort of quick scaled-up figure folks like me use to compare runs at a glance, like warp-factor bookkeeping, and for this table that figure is 590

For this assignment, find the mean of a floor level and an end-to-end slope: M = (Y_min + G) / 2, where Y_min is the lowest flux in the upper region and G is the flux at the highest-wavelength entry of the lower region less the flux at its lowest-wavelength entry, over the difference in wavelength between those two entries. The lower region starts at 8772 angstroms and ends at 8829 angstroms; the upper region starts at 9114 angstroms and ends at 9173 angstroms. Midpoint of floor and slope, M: 25.4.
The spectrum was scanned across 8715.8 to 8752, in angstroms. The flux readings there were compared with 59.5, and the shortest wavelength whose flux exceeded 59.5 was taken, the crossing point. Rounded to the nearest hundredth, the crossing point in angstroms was 8717.82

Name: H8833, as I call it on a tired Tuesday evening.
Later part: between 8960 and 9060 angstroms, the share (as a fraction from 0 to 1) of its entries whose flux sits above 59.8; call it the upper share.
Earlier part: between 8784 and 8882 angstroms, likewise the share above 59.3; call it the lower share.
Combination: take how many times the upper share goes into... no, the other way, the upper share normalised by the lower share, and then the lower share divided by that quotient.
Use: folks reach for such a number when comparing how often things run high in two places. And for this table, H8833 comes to 3.0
